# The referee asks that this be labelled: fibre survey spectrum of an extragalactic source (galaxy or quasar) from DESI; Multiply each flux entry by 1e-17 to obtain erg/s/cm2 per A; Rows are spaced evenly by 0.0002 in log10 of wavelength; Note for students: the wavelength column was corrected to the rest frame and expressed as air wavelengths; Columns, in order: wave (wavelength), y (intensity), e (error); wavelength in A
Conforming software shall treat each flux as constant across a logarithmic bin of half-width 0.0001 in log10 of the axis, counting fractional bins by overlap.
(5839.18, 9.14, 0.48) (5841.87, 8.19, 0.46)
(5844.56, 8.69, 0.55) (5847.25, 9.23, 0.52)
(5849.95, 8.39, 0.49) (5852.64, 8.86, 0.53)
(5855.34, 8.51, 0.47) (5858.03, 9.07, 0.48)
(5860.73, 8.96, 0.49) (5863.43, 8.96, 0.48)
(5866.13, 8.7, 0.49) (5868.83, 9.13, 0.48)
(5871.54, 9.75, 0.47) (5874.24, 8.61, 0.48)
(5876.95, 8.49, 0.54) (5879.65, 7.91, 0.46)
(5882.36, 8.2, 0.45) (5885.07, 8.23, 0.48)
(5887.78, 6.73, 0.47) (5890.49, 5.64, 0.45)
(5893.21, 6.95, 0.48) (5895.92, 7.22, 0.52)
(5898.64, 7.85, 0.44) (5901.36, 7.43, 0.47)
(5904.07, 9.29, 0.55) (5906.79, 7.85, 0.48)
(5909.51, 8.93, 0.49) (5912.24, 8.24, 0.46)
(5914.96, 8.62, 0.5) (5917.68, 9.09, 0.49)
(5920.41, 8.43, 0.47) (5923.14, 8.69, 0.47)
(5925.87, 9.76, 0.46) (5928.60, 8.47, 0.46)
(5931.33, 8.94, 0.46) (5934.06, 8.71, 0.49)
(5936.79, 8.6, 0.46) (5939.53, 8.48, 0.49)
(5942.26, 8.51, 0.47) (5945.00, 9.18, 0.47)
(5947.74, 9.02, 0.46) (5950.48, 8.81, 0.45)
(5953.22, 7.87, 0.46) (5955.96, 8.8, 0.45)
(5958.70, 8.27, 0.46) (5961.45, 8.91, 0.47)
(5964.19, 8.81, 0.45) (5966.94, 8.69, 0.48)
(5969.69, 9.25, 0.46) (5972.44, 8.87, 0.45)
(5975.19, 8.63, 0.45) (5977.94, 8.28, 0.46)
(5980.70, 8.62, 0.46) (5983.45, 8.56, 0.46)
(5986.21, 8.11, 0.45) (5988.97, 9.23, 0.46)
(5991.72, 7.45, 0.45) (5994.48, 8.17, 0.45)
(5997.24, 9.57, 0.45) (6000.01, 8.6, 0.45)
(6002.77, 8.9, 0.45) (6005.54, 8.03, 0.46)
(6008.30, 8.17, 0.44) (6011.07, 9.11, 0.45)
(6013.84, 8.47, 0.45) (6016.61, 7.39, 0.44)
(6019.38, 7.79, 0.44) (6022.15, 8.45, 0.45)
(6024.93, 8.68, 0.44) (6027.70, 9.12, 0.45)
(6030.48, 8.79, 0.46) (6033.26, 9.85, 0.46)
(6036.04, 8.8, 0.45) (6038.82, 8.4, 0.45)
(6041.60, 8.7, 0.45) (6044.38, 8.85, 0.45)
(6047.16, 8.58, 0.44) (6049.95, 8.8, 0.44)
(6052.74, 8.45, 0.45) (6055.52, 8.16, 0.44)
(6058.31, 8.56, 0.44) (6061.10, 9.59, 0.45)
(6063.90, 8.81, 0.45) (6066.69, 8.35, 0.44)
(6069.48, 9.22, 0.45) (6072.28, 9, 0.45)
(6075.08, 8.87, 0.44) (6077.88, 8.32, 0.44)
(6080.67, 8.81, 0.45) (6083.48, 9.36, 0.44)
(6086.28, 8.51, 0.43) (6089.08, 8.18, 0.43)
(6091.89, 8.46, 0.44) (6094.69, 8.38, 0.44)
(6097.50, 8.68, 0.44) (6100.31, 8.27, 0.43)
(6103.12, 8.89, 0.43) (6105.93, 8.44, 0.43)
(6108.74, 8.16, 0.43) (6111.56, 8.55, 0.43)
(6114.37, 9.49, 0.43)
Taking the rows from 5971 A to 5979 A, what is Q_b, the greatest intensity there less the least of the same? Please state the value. 0.59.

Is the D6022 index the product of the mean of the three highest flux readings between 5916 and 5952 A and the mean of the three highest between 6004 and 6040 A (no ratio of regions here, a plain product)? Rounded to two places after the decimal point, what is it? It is 87.45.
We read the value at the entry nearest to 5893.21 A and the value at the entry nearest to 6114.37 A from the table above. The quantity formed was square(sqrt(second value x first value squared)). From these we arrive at 458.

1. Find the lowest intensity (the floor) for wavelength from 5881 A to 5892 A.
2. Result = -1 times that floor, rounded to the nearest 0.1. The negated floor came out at -5.6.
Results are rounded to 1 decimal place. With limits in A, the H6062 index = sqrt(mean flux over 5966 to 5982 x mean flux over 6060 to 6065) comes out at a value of 9.0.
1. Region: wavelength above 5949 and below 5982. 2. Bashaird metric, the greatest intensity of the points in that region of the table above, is 9.25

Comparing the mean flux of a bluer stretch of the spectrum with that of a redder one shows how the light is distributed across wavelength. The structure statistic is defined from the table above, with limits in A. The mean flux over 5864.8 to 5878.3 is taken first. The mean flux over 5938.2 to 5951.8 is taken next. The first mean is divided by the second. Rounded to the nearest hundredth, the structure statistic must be 1.02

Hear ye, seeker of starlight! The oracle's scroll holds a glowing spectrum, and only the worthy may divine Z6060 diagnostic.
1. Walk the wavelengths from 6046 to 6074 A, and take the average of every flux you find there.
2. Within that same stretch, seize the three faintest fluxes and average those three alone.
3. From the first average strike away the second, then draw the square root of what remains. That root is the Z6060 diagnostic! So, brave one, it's 0.66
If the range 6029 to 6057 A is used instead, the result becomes 0.63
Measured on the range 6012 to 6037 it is 0.85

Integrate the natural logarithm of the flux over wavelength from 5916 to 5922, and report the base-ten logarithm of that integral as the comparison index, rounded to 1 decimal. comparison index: 1.1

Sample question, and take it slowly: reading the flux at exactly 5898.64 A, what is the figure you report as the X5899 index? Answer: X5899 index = 7.85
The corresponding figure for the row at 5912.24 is 8.24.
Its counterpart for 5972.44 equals 8.87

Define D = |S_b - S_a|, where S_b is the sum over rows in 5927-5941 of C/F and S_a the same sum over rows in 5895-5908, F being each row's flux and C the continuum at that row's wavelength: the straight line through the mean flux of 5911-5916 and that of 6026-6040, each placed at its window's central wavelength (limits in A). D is 0.38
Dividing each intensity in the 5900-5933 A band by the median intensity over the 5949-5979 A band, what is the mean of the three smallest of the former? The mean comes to 0.89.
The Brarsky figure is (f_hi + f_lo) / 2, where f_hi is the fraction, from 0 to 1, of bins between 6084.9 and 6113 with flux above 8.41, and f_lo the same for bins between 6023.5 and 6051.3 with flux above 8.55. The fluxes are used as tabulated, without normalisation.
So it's 0.75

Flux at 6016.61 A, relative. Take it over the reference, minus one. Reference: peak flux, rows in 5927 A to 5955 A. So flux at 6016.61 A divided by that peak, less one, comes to -0.19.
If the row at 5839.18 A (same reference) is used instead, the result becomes 0.00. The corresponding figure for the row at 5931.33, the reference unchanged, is -0.03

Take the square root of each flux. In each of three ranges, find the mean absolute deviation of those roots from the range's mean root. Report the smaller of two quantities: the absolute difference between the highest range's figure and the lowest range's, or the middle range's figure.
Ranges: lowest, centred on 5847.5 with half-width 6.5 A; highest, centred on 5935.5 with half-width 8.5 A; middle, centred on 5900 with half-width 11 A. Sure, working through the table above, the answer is 0.029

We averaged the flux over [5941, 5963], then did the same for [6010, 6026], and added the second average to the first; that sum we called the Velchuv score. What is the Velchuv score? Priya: 17.0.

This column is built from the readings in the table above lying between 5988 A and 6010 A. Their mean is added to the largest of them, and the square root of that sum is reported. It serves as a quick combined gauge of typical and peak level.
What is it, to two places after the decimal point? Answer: 4.25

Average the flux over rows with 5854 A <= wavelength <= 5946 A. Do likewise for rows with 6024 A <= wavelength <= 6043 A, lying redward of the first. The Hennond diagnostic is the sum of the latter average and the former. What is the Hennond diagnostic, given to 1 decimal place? 17.3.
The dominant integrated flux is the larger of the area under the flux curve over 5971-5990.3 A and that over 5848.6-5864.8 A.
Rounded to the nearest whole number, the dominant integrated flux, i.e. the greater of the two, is 166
